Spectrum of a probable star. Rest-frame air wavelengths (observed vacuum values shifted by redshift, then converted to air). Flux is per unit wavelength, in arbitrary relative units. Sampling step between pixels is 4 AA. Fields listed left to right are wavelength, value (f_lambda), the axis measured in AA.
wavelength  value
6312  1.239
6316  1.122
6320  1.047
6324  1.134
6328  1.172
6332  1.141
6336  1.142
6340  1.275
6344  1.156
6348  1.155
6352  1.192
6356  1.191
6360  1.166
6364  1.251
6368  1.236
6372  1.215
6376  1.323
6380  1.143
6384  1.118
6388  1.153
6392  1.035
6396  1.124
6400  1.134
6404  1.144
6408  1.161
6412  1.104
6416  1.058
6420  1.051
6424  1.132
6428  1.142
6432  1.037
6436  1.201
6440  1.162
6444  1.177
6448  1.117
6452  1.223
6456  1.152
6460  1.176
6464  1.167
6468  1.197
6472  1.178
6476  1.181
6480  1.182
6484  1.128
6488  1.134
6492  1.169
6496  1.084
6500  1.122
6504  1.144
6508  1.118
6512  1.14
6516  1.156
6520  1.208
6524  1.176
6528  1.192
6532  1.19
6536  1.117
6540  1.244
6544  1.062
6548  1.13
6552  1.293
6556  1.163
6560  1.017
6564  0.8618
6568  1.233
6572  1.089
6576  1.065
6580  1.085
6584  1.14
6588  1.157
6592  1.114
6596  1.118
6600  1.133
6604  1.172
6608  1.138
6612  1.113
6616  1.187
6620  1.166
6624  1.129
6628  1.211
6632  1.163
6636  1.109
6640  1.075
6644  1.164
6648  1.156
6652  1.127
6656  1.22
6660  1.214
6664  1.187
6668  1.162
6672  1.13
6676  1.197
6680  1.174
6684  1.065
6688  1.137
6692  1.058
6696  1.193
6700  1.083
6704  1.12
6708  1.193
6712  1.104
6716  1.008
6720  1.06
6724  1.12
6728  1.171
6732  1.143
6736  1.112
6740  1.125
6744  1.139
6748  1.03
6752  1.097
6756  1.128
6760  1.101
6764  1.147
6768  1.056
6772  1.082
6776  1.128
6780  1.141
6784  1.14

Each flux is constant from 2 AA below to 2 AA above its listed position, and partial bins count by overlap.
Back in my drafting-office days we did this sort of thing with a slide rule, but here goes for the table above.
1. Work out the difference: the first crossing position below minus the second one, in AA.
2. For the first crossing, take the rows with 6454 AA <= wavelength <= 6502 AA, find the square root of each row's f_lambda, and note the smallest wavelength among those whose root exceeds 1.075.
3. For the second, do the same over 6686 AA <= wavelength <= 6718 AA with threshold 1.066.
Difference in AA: -228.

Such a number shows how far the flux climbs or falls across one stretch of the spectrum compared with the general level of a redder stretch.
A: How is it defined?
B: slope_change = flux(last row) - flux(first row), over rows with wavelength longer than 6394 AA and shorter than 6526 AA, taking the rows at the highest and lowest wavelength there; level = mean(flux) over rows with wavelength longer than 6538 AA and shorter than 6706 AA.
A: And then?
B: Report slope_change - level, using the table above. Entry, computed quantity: -1.09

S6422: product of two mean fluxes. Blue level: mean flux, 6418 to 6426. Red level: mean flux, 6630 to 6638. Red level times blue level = 1.24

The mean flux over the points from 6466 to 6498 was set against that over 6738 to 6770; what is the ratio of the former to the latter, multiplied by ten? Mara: 10.5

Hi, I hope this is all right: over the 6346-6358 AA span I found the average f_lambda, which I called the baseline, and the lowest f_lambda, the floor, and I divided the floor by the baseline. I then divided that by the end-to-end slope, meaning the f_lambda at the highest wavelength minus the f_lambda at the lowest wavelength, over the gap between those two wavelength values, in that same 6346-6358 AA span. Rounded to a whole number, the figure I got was 218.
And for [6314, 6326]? 634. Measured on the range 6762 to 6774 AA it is -119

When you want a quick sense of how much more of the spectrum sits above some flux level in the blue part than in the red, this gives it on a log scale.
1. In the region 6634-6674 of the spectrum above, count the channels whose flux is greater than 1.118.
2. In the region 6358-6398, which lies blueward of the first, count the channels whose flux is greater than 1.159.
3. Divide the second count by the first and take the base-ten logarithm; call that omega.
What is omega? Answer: -0.20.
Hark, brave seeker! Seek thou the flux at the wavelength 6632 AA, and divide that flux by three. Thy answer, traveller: 0.388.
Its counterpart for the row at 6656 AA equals 0.407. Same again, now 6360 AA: 0.389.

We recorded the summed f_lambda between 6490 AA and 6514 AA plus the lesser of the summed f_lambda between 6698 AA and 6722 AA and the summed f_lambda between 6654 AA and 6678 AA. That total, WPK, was 13.3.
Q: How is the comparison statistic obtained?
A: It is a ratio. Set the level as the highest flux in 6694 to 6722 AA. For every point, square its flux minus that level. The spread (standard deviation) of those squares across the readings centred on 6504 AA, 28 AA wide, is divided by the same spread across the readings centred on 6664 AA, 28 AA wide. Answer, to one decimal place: 2.1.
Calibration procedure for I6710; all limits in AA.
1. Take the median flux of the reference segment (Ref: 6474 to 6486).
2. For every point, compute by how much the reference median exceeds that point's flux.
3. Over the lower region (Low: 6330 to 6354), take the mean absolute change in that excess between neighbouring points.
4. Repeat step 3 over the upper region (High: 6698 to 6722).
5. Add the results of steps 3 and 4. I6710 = 0.128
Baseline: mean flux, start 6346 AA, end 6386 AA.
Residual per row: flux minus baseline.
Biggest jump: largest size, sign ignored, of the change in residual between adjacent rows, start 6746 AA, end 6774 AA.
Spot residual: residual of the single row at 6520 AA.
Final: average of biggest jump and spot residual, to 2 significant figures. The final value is 0.050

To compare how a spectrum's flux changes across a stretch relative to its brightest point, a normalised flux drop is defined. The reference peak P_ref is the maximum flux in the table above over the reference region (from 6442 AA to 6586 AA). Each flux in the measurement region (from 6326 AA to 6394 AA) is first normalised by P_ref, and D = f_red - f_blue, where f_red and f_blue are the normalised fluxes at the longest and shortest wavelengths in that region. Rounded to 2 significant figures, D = -0.11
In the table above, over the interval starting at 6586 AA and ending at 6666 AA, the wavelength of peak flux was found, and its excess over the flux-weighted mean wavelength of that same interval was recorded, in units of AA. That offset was 29.7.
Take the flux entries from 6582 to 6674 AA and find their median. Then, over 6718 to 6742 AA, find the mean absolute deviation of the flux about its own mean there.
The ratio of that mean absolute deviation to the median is 0.021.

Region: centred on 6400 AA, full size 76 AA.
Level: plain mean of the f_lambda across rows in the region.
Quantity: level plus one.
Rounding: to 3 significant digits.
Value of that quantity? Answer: 2.15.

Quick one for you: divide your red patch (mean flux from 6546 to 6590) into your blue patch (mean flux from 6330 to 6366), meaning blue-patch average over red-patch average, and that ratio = 1.07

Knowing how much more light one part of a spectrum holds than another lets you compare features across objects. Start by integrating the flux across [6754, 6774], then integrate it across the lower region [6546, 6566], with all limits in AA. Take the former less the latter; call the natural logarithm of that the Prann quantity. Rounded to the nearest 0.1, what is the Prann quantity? -1.6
